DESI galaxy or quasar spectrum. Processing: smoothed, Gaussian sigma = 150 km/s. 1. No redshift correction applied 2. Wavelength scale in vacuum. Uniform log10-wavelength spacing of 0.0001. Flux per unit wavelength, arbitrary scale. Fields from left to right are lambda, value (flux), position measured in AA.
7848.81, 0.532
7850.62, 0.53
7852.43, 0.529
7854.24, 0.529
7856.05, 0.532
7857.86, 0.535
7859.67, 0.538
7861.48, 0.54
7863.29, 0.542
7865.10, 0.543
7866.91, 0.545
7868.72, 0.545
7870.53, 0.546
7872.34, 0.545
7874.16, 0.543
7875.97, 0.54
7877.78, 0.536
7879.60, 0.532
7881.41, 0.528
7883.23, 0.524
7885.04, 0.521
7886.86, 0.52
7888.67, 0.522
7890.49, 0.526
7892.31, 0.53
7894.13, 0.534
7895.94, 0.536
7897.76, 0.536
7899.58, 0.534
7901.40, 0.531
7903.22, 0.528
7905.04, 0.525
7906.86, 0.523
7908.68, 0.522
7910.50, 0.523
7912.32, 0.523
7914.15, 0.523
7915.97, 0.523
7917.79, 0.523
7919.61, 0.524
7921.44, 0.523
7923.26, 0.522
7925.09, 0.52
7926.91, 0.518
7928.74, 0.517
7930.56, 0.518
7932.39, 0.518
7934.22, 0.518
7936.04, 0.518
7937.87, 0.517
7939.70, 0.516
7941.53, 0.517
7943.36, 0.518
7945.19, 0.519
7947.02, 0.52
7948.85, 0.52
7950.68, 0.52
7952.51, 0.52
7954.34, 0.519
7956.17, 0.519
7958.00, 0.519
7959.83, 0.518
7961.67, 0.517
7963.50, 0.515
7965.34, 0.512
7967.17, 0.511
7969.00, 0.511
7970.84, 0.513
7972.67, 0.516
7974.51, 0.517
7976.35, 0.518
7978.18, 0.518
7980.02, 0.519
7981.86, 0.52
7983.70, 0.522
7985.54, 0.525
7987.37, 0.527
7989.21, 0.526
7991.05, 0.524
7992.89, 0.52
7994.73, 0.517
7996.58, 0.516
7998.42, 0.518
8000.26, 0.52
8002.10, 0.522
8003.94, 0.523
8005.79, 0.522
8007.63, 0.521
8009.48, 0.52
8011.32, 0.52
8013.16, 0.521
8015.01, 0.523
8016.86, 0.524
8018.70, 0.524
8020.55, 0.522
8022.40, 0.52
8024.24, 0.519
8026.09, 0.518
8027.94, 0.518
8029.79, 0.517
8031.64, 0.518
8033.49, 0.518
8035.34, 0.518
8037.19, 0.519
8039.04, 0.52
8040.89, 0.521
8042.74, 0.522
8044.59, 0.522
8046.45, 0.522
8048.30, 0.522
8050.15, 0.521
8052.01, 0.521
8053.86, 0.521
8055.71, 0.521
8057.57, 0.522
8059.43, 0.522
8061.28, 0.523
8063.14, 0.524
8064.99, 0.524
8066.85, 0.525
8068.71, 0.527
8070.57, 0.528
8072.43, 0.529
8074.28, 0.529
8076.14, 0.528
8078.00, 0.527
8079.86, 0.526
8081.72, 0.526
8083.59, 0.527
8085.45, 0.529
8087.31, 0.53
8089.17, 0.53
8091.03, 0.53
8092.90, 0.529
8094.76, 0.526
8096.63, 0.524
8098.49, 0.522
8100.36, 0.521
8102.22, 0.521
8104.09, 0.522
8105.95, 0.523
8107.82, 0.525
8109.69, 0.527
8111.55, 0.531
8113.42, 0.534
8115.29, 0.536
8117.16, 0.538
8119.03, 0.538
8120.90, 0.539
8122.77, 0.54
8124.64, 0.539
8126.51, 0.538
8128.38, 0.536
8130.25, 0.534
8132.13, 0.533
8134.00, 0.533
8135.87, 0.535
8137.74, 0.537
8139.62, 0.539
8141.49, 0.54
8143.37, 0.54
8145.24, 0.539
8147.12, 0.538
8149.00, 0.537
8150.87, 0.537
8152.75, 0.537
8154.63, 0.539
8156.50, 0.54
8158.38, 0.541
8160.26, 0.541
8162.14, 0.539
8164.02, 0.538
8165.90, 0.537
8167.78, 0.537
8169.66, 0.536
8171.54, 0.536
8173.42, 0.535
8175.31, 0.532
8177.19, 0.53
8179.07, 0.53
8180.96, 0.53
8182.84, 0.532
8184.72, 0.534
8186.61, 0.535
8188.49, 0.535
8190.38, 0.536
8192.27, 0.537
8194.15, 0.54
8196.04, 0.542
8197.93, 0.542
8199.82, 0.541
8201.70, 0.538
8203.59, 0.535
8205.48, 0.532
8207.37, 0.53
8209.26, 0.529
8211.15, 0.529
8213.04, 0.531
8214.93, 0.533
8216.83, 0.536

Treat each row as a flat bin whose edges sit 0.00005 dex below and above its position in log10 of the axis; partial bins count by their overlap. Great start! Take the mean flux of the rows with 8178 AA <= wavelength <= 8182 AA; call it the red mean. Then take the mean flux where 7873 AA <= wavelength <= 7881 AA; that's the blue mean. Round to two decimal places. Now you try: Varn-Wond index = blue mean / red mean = 1.01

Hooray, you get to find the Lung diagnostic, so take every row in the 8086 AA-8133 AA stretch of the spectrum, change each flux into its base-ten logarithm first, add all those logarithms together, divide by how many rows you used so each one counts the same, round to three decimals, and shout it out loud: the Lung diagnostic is -0.275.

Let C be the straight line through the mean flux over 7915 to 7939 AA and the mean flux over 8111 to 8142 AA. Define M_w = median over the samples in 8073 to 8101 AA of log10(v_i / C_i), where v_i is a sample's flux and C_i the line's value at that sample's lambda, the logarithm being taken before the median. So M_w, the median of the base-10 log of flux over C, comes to -0.0045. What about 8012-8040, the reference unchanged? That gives -0.0076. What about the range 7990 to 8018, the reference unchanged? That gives -0.0047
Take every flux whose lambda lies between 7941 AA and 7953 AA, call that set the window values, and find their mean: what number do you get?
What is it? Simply 0.519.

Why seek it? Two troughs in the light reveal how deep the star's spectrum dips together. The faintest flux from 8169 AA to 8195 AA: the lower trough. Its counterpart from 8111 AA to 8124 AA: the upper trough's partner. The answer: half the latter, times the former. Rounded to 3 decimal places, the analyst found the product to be 0.141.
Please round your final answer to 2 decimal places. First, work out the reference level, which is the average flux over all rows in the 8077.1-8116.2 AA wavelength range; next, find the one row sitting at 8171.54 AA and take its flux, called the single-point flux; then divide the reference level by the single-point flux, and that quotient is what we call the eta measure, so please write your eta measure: 0.98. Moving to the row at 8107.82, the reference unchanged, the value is 1.00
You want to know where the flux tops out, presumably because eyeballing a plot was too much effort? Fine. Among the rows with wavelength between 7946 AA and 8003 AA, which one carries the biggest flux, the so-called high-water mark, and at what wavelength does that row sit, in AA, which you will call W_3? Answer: 7987.37 AA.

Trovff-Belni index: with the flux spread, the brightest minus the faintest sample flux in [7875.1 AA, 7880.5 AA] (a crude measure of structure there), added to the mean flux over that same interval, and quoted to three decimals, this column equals 0.544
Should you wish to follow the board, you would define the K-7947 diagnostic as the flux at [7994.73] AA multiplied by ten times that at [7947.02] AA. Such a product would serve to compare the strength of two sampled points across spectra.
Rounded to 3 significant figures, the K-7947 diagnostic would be 2.69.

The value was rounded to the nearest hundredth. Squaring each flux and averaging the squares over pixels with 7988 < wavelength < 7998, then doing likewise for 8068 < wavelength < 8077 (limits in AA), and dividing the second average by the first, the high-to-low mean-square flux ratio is 1.03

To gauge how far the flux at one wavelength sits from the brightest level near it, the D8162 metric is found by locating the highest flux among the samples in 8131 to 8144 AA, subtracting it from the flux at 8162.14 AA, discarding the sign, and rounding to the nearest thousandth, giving 0.001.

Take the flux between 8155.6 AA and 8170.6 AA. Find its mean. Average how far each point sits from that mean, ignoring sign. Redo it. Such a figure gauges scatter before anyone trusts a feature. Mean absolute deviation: 0.0016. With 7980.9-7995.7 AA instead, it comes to 0.0029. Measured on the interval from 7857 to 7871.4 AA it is 0.0031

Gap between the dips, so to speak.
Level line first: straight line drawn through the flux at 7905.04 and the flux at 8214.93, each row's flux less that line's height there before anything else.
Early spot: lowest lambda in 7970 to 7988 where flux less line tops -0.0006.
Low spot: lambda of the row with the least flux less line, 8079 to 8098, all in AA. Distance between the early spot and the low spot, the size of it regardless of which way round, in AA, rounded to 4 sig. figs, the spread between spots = 109.3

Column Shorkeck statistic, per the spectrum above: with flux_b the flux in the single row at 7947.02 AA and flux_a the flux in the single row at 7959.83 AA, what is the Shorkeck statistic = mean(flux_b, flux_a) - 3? -2.481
